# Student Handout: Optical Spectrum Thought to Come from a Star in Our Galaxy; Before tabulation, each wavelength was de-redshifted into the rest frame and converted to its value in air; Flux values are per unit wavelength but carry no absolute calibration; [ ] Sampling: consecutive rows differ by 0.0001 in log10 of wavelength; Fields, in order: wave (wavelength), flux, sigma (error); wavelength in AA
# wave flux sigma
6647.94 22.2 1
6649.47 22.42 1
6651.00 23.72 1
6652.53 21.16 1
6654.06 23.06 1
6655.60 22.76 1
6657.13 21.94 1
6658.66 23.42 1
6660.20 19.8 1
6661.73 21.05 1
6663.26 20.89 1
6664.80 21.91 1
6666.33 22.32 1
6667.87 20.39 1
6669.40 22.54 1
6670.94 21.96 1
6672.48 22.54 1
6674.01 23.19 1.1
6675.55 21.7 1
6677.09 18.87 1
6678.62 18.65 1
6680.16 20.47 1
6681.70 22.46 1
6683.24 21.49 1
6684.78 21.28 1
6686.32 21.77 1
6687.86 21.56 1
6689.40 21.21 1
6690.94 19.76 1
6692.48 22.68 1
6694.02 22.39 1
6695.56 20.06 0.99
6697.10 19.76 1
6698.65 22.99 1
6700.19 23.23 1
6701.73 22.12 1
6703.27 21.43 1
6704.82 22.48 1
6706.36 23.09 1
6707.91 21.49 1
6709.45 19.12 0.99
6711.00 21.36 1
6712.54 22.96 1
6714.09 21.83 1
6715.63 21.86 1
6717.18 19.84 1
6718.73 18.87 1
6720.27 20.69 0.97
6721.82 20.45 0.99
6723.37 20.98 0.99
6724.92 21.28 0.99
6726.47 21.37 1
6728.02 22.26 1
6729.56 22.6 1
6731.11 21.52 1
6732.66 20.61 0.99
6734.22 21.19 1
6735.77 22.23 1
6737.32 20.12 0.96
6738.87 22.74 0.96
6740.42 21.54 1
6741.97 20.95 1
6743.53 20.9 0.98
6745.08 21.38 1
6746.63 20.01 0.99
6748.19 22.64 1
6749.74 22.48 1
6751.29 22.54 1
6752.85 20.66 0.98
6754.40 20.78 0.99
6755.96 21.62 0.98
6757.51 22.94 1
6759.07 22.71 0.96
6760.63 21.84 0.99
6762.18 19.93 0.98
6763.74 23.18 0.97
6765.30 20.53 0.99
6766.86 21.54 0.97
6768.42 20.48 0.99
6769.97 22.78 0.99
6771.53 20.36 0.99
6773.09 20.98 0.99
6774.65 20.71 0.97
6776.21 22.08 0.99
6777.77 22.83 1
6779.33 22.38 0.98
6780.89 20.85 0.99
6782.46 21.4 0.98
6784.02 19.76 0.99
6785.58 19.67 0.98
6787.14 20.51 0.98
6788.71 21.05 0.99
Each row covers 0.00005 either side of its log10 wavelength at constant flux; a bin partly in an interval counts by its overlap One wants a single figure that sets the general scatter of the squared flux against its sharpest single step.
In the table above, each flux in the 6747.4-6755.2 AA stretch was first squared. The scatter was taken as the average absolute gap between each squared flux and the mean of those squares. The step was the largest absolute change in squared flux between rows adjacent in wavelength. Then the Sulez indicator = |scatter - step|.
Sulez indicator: 43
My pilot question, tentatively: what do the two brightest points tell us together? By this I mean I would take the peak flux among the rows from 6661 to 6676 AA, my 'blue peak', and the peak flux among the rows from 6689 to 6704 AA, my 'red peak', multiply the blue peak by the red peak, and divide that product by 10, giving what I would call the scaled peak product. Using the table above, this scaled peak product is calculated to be 53.9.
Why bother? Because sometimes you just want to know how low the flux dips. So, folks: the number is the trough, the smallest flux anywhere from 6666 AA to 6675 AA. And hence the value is 20.39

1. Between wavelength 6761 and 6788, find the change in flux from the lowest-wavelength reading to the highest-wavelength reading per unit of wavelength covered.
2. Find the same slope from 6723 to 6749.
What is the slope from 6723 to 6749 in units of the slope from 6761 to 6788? 2.9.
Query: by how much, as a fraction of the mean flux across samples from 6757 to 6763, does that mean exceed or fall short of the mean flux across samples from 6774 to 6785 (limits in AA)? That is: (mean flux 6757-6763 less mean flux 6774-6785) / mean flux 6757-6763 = 0.02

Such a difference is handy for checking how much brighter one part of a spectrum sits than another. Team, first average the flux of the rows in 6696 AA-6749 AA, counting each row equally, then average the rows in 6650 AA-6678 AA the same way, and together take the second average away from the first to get -0.44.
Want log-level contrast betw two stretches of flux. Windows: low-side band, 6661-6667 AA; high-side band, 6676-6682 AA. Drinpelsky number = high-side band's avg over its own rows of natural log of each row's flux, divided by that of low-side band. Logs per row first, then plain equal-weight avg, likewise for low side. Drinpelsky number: 0.98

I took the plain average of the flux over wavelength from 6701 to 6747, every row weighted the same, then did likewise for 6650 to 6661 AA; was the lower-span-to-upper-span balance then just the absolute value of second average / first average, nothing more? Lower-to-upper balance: 1.04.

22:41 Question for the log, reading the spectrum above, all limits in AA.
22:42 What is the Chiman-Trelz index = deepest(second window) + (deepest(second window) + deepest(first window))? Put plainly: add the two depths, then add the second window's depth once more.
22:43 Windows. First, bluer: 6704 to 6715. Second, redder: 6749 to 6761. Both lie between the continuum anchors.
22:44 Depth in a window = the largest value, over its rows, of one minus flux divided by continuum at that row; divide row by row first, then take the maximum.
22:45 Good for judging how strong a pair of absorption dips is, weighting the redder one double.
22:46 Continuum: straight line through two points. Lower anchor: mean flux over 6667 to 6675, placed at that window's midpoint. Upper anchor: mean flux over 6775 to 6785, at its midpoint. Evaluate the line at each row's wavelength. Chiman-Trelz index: 0.22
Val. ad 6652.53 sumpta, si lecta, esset 21.16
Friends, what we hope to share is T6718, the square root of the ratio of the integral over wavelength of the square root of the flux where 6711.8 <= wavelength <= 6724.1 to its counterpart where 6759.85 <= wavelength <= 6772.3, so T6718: 0.99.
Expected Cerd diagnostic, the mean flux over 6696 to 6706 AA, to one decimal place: 22.0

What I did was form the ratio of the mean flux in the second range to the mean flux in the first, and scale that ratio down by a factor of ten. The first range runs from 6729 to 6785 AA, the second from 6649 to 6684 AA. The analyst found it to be 0.1009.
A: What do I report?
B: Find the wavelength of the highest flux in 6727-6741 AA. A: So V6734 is 6738.87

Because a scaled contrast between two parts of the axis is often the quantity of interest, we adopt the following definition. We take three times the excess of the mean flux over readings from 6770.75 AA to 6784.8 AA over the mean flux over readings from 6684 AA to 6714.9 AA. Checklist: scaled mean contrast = -1.1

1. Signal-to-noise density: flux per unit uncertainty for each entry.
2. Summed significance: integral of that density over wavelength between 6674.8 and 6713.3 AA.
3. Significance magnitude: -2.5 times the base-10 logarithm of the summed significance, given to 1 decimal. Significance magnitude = -7.3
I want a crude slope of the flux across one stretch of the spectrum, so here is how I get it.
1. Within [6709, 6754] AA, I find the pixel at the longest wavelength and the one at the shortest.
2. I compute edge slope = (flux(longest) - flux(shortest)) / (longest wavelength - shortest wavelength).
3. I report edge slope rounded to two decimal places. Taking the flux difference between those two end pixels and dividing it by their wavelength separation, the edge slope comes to 0.04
